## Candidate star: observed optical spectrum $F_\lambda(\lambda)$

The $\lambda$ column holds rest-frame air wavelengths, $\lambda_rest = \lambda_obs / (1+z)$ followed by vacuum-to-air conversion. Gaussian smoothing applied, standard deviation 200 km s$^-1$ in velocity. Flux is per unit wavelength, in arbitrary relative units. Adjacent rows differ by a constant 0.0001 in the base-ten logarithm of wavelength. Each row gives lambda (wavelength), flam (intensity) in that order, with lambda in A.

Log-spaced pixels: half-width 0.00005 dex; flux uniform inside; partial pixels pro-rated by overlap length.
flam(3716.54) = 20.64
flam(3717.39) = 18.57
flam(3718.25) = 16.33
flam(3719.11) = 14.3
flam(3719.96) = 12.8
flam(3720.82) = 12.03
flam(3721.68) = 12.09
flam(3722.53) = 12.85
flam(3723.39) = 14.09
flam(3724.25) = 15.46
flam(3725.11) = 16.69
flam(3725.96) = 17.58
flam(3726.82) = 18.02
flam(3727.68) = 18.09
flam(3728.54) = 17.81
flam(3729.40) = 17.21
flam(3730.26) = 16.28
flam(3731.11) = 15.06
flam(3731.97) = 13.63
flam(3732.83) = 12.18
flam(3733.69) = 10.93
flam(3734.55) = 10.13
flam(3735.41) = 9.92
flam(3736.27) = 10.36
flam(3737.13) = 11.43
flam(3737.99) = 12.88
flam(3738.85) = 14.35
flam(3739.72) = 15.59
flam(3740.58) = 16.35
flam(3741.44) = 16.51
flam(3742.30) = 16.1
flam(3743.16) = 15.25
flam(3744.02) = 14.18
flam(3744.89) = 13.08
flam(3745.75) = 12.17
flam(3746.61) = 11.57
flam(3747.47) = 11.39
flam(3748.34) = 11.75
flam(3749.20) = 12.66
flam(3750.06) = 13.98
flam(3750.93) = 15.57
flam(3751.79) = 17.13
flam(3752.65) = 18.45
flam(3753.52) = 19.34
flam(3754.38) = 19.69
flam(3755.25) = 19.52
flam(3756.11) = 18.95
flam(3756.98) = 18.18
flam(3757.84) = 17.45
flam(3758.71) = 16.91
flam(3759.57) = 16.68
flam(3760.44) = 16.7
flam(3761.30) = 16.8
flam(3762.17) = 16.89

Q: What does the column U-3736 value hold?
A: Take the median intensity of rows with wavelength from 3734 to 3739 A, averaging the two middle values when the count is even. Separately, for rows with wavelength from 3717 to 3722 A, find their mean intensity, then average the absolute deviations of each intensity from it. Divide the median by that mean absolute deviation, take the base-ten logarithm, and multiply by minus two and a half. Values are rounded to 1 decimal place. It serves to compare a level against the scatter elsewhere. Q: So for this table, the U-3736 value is -1.8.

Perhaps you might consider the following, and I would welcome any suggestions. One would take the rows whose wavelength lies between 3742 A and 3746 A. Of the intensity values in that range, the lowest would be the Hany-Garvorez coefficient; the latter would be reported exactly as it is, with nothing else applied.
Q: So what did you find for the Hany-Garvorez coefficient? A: 12.17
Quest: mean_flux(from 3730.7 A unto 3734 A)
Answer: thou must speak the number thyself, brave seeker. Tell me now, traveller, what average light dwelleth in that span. 13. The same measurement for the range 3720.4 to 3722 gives 12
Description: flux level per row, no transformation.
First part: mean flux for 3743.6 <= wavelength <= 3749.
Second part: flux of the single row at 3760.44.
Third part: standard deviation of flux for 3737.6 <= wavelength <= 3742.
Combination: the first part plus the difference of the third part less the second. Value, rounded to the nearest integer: -3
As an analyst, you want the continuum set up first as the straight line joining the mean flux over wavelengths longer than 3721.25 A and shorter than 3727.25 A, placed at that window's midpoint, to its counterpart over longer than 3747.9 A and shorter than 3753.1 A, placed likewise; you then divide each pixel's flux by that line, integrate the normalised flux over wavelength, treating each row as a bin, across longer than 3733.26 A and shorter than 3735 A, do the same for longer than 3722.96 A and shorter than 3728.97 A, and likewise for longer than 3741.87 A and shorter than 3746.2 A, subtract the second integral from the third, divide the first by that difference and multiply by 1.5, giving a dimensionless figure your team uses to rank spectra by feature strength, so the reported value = -0.7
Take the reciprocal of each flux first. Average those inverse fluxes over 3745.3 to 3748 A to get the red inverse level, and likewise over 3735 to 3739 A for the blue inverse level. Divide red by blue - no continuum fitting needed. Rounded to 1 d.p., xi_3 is 1.0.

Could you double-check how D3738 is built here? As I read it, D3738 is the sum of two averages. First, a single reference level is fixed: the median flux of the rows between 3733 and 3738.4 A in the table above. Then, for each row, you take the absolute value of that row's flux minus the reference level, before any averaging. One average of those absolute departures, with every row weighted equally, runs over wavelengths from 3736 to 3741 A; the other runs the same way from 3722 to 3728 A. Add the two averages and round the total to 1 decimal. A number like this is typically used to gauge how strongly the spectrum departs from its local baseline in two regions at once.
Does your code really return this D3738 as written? 8.4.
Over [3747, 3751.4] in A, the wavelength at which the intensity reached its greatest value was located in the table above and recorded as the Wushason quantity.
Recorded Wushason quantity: 3750.93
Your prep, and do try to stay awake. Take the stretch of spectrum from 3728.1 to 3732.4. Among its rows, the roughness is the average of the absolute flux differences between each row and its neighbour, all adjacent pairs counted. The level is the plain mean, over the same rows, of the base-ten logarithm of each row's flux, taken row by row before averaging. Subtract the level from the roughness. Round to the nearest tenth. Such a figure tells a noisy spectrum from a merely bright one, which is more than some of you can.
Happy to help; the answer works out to -0.2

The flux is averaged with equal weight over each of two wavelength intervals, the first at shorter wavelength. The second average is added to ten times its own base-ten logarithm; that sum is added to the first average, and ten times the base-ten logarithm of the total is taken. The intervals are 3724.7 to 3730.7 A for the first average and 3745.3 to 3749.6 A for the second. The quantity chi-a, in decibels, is 16.0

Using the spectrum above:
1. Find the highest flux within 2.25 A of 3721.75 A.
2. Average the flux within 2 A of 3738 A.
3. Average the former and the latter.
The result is 13.5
